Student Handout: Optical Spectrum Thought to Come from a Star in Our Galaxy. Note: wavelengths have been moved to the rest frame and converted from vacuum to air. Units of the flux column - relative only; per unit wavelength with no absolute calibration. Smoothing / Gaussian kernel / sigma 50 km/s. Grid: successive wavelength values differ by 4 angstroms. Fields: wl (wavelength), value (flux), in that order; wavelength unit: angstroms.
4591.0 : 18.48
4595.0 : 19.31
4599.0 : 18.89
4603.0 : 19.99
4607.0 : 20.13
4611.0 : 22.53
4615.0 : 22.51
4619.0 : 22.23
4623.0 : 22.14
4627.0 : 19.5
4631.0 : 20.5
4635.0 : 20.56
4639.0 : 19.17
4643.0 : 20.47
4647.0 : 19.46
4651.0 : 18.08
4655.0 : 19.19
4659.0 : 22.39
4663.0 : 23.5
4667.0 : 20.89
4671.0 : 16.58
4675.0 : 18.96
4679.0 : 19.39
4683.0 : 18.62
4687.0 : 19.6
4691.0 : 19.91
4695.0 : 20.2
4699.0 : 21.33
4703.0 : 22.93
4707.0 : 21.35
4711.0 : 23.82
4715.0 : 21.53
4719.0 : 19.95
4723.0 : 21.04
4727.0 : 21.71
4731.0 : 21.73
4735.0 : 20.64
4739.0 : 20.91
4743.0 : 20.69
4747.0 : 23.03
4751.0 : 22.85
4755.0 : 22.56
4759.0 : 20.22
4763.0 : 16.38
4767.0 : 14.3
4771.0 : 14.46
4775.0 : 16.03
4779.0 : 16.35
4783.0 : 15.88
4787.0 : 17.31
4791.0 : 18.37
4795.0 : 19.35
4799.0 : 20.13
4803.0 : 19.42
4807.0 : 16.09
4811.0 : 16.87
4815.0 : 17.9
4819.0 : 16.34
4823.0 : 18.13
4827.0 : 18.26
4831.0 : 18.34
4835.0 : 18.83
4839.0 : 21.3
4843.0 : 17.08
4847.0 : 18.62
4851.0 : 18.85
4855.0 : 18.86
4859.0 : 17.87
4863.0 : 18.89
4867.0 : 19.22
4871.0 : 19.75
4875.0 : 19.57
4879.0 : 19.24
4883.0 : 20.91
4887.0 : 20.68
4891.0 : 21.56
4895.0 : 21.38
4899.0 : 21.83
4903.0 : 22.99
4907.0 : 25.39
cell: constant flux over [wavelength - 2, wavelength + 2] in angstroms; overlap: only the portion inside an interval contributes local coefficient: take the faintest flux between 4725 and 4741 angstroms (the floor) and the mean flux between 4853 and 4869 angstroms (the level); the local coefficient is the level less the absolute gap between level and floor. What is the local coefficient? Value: 16.8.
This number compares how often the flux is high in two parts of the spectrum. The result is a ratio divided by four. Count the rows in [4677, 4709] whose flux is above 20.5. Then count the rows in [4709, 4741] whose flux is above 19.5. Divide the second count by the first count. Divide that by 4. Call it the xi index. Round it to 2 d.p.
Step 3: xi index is 0.67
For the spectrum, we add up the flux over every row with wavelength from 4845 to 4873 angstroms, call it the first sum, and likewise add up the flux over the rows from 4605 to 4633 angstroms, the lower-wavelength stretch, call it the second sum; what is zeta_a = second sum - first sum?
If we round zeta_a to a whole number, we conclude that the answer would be 17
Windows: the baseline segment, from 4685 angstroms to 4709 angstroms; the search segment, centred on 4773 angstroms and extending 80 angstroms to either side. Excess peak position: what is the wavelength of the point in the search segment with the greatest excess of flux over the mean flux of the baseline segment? 4711.0 angstroms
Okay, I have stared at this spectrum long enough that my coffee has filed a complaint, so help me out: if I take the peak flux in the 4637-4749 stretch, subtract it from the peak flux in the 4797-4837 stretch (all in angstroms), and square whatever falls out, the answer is 14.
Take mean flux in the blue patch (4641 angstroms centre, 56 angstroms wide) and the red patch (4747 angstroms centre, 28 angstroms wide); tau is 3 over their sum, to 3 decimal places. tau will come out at 0.071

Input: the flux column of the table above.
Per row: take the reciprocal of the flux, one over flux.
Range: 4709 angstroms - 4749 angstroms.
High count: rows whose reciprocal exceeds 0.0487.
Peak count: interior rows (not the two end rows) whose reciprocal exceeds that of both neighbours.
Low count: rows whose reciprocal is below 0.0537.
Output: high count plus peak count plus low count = 14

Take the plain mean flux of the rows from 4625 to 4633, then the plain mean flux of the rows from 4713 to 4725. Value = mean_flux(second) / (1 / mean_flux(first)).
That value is 417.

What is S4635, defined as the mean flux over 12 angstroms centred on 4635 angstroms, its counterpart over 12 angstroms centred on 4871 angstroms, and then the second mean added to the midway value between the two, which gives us 39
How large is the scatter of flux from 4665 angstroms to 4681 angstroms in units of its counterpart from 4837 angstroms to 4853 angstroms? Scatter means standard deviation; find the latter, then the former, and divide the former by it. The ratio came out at 1.0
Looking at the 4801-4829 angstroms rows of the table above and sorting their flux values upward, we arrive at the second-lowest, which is 16.34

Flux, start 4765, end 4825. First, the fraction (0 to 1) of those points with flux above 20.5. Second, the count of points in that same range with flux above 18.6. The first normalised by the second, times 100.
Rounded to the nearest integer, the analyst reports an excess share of 0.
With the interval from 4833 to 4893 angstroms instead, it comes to 2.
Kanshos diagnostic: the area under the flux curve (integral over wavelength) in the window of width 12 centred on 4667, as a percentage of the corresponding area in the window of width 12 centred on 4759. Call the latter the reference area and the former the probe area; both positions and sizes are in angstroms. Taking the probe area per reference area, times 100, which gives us 103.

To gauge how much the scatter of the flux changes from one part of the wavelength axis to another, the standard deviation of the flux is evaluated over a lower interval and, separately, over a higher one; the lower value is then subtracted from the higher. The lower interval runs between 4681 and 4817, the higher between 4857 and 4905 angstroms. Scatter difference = -1.1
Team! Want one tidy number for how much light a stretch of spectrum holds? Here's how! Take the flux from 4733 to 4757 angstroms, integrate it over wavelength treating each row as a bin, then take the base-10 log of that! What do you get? 2.72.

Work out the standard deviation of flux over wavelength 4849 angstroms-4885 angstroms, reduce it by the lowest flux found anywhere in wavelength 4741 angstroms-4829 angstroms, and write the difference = -13.5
